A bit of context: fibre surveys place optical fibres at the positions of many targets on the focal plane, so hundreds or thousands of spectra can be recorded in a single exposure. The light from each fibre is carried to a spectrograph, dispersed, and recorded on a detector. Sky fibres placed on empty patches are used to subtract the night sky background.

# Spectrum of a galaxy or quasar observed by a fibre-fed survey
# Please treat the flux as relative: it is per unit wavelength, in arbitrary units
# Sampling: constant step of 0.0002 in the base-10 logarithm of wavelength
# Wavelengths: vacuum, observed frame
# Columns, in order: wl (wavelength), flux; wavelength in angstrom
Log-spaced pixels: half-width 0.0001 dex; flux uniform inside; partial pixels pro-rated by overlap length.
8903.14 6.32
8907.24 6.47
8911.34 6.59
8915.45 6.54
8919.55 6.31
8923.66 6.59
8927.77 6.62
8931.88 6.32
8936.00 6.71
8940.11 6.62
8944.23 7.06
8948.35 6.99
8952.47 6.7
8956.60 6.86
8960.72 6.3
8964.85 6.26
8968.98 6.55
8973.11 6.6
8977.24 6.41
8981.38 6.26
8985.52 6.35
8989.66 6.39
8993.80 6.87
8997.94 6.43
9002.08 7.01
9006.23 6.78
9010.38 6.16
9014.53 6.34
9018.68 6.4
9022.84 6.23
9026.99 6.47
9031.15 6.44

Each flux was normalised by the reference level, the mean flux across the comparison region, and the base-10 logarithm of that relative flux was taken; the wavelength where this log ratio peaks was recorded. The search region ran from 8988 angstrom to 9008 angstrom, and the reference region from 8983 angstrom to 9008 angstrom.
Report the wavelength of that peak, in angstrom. 9002.08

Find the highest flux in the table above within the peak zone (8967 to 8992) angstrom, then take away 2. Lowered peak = 4.600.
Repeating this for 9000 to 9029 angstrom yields 5.010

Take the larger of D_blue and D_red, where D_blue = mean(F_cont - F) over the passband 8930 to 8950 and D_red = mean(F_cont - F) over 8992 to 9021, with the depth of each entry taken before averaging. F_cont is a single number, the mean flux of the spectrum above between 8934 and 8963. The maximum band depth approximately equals 0.18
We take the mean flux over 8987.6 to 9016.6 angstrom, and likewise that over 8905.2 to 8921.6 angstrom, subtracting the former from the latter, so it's -0.1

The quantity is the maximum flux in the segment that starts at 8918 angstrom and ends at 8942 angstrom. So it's 6.71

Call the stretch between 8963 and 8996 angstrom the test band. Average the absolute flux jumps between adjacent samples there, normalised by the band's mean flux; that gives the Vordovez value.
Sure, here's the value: 0.029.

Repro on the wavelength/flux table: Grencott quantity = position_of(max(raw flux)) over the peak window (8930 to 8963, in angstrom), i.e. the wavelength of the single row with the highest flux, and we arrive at 8944.23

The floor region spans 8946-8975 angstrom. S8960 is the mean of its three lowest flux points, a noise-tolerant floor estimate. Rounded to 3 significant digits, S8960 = 6.37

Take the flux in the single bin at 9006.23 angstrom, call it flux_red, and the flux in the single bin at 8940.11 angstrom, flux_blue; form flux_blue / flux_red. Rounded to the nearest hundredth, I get 0.98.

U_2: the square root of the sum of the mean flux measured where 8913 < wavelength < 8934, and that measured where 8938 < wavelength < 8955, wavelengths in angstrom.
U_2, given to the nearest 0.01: 3.65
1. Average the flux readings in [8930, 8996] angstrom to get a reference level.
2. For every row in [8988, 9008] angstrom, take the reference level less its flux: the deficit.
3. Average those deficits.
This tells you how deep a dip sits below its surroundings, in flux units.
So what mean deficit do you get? -0.12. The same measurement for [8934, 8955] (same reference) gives -0.24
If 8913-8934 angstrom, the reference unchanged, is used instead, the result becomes 0.10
